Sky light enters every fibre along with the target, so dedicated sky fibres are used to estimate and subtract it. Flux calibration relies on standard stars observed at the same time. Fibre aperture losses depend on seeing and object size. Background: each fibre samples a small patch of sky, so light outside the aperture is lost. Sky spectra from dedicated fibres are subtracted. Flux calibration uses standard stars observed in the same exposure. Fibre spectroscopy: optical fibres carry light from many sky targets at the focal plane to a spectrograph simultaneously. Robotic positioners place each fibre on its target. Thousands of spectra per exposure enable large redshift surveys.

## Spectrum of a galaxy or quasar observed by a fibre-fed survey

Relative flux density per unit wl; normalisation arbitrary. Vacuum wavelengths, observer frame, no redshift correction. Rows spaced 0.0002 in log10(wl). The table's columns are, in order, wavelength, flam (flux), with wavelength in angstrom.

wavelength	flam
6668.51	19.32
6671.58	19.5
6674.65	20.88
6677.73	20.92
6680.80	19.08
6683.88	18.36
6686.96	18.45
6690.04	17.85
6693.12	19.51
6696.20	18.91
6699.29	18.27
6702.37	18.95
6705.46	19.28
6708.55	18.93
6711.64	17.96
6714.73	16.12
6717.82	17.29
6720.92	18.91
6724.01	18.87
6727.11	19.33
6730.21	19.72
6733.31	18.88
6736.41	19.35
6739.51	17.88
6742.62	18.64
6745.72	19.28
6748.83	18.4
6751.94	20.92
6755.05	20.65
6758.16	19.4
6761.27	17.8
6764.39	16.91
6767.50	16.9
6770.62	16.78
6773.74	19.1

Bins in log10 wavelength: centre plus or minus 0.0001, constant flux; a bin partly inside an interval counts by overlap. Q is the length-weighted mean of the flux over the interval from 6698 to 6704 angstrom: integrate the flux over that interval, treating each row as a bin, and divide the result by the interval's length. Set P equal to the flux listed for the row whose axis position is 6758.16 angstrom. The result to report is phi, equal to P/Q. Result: 1.04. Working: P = 19.4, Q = 18.6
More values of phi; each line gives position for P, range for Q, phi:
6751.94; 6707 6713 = 1.13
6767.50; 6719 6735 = 0.88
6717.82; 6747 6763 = 0.89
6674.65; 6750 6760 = 1.03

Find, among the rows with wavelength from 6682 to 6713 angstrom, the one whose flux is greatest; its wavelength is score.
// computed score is 6693.12 angstrom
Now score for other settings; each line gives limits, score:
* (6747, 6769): 6751.94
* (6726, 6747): 6730.21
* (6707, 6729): 6727.11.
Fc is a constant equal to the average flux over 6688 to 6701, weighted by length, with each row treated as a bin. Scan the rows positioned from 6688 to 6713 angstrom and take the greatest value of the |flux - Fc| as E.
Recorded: 0.9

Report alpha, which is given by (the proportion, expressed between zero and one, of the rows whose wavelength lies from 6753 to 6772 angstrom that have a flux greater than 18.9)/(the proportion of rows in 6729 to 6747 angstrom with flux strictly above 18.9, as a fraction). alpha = 0.7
